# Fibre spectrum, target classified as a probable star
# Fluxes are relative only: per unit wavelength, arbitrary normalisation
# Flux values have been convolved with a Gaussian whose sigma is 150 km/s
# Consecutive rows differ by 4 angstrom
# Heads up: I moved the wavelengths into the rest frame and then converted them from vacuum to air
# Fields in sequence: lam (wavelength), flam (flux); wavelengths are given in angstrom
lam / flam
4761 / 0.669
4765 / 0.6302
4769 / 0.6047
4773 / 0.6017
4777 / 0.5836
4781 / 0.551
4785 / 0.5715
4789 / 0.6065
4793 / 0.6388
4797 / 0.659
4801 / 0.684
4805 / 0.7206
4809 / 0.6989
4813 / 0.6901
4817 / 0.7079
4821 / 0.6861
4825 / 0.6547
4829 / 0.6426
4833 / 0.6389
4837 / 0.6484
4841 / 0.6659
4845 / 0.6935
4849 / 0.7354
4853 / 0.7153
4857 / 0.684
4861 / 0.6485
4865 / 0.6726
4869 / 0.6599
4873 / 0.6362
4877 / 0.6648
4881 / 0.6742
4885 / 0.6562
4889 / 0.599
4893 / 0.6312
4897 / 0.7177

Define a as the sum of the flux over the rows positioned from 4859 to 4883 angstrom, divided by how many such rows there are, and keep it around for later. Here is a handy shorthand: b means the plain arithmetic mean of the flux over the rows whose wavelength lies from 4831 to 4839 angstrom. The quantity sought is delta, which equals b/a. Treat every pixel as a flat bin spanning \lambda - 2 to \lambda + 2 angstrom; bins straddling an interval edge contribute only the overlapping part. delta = 0.98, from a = 0.659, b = 0.644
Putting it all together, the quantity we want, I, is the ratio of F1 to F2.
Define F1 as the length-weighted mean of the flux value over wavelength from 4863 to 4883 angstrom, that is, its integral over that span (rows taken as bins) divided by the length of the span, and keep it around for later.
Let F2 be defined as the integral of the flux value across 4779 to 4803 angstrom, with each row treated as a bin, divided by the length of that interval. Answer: 1.07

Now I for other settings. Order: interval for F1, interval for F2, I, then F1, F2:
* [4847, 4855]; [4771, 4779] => 1.22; 0.725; 0.593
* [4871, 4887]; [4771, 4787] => 1.14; 0.658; 0.577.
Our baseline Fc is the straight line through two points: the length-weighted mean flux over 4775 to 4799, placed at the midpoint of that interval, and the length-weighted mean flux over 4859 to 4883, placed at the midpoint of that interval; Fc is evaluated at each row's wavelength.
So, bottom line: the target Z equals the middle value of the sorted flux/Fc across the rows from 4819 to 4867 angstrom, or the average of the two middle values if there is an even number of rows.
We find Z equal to 1.04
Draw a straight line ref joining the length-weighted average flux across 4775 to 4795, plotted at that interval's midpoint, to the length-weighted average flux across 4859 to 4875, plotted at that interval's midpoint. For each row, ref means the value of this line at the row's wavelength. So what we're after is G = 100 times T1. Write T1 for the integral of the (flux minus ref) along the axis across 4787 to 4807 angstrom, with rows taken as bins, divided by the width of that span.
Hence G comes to 6.2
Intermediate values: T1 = 0.06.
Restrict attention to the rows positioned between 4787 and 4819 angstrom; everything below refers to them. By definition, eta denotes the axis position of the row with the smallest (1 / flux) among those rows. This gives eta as 4805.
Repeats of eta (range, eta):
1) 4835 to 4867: 4849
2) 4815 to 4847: 4817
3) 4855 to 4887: 4857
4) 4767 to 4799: 4797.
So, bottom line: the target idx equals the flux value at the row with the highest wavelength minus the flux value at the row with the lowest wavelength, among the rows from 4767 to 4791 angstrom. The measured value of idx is 0.002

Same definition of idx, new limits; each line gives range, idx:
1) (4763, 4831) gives 0.012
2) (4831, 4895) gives -0.008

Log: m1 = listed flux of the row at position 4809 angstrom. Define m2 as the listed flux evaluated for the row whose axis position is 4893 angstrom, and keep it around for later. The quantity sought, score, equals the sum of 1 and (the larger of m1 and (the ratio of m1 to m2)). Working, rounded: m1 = 0.6989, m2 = 0.6312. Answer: 2.11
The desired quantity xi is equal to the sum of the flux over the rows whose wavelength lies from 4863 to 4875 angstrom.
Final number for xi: 1.97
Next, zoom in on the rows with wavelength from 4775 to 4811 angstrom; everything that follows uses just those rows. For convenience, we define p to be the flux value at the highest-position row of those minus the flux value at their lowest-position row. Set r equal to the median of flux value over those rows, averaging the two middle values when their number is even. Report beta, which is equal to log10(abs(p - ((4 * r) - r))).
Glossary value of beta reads 0.256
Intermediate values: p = 0.12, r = 0.639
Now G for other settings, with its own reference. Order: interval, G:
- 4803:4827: 7.9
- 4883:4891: -4.2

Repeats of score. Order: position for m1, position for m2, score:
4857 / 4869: 2.04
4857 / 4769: 2.13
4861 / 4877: 1.98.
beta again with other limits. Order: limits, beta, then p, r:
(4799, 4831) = 0.323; -0.04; 0.688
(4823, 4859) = 0.294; 0.03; 0.666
